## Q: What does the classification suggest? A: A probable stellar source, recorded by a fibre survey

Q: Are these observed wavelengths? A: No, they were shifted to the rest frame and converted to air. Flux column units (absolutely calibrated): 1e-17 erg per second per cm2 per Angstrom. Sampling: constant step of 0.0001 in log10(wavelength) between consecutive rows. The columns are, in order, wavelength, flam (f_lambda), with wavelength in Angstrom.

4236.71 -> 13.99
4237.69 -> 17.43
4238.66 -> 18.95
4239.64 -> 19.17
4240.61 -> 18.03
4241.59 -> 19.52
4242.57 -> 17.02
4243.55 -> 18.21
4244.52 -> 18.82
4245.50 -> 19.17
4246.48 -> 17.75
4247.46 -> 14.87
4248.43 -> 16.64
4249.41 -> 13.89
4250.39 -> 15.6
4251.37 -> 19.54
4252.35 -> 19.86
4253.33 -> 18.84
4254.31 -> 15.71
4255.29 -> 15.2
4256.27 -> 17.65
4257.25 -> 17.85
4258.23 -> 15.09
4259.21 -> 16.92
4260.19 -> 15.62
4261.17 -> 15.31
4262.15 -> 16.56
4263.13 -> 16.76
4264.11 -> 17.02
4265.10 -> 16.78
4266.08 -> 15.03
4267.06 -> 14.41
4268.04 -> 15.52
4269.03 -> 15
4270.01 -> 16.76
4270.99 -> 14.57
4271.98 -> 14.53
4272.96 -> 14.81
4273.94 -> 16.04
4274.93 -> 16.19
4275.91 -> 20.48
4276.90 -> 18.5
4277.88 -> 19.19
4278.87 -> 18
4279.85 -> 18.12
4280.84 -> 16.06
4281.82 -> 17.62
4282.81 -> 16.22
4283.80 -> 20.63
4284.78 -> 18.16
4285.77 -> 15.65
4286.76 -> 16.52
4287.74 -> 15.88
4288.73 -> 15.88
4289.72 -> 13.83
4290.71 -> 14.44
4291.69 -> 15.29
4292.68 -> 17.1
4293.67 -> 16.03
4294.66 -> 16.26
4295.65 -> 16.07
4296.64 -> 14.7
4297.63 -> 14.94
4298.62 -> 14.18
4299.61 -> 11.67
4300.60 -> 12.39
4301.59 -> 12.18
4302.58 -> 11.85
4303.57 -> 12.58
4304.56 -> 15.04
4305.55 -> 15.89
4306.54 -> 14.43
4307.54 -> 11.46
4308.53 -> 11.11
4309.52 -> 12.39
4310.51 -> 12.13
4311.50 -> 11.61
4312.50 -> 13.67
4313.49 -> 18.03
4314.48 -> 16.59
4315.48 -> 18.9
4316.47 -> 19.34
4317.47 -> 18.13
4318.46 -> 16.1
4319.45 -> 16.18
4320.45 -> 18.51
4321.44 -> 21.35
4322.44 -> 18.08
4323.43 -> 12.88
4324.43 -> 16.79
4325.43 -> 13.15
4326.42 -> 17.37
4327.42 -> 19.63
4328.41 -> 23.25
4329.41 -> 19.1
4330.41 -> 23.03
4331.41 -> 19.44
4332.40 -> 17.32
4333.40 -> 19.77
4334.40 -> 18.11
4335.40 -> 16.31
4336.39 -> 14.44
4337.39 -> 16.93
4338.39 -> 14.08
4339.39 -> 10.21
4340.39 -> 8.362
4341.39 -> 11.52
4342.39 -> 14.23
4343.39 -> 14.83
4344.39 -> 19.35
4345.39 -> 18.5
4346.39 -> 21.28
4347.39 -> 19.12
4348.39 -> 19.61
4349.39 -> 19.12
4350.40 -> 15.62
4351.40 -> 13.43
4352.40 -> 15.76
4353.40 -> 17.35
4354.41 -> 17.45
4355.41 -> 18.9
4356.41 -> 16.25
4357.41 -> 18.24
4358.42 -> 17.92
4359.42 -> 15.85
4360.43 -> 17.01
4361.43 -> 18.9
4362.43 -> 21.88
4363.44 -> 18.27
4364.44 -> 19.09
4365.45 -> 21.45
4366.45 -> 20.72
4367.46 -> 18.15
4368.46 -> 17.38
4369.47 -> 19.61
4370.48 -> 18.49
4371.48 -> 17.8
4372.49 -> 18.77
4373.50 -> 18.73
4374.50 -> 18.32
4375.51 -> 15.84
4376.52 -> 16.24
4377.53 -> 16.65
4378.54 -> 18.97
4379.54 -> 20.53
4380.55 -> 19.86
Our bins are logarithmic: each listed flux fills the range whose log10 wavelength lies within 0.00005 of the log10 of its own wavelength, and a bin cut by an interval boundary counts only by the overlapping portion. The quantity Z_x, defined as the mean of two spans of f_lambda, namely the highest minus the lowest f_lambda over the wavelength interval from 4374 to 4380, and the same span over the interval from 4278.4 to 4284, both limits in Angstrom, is 4.63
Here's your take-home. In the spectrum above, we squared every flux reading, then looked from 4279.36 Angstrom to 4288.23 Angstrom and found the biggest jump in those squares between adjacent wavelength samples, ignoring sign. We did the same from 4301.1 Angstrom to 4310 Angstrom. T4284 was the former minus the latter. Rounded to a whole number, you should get 86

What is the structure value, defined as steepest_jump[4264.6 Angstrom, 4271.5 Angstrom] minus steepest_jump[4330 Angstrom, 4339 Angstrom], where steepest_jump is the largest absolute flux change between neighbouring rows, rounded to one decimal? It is -1.4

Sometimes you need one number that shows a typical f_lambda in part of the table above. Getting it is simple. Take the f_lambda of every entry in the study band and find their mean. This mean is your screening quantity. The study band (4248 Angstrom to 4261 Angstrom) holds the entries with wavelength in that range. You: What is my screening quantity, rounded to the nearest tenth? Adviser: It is 16.8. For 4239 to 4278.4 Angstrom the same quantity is 16.9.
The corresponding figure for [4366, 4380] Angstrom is 18.3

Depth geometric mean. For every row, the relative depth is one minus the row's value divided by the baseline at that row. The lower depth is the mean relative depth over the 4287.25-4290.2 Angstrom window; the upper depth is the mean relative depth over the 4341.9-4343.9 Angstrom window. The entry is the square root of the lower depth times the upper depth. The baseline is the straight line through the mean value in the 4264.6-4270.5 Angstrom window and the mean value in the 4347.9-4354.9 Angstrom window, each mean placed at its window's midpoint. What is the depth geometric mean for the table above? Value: 0.08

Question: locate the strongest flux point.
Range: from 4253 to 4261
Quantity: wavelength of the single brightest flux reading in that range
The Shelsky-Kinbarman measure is 4253.33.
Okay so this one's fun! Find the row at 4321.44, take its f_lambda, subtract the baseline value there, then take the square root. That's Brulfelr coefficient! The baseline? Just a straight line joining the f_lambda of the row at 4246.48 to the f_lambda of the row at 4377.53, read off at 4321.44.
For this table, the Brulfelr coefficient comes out 2.1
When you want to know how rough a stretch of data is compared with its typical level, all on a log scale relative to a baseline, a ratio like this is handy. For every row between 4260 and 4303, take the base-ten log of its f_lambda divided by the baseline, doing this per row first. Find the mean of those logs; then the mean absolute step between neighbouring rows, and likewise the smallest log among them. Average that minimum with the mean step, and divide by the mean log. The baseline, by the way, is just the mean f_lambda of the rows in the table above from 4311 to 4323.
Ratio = 1.8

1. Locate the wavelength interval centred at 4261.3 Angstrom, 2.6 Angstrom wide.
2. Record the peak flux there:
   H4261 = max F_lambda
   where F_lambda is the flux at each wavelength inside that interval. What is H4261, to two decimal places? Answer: 16.56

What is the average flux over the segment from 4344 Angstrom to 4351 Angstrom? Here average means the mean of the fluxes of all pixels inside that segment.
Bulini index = 18.9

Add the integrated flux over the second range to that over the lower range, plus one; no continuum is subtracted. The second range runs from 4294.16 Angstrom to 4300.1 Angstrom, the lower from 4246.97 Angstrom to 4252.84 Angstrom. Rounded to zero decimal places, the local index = 186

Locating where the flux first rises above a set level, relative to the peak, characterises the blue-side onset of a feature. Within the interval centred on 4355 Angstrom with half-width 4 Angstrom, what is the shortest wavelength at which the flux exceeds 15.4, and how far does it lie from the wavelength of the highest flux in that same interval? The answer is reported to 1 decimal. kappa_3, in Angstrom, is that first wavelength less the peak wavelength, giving -3.0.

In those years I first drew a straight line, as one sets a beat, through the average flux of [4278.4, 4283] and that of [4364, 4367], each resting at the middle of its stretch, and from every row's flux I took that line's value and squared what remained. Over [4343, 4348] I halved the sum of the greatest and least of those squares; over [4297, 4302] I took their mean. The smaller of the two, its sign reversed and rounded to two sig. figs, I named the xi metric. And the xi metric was -11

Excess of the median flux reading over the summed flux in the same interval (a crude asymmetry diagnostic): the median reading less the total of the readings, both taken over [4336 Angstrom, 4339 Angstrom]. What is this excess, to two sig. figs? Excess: -31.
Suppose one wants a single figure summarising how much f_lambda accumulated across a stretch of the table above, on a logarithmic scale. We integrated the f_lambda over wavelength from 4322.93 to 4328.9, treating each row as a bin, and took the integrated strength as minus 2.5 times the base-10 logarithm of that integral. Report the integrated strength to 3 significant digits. -5.03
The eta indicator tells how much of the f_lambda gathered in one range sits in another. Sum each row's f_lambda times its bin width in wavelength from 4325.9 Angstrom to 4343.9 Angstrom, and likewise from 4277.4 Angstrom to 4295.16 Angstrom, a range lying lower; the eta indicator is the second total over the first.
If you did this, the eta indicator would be 1.00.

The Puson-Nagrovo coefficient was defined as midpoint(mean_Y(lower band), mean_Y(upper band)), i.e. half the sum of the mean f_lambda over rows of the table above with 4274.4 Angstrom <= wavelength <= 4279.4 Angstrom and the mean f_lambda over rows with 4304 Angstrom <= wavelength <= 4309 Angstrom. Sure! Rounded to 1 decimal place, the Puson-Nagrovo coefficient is 16.0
